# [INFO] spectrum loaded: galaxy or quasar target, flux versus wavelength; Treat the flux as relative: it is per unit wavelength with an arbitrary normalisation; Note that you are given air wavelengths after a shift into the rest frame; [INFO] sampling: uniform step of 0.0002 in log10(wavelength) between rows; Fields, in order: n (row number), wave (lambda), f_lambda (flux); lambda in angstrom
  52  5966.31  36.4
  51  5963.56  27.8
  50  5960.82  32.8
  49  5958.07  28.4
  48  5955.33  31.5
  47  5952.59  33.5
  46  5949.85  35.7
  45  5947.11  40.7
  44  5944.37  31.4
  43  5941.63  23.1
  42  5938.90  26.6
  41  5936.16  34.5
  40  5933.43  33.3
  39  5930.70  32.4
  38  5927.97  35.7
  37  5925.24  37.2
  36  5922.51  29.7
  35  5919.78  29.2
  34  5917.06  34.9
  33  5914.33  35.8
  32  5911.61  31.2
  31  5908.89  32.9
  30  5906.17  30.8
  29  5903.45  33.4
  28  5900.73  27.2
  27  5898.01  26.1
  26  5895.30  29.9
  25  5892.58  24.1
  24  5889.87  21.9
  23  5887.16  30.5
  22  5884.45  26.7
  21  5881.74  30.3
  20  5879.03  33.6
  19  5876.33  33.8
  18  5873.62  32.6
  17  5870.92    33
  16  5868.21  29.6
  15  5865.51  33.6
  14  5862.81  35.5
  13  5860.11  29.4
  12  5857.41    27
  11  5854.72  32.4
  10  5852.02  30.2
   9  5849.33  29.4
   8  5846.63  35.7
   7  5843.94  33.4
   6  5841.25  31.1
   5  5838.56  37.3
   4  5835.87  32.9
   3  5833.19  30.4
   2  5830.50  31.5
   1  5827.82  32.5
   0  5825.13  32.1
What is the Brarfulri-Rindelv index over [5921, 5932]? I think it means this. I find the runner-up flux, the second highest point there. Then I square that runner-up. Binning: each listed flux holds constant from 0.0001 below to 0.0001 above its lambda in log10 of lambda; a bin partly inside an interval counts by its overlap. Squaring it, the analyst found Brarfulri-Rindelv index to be 1274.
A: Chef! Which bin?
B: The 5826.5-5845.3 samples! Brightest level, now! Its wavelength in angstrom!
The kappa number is 5838.56 angstrom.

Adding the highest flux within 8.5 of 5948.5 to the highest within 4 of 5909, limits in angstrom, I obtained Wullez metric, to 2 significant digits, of 74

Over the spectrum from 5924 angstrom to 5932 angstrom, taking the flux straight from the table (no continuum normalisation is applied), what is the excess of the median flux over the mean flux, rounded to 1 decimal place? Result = 0.6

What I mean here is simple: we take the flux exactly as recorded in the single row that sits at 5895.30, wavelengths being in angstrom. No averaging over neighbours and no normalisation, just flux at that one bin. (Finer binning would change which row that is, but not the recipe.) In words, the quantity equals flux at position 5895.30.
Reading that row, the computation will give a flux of 29.9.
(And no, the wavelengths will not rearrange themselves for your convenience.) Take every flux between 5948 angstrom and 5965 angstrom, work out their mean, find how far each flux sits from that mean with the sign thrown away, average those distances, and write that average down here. 2.38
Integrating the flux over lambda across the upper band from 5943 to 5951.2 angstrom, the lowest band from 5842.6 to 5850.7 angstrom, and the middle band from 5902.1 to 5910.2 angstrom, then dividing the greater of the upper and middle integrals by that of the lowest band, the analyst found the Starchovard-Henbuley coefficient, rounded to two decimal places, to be 1.11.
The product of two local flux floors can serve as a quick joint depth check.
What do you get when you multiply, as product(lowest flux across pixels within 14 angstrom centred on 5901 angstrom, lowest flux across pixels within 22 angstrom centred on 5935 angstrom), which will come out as 603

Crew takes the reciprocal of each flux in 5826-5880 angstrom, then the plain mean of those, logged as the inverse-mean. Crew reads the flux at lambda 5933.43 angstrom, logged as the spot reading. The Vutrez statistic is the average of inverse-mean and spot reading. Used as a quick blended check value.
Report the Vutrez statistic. 16.7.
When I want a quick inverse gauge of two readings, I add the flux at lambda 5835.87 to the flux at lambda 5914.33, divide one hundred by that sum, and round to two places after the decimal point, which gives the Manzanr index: 1.46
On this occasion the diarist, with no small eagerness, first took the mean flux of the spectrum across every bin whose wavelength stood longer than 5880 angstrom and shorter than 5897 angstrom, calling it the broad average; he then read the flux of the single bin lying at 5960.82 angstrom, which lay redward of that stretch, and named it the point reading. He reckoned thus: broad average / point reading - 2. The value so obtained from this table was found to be -1.17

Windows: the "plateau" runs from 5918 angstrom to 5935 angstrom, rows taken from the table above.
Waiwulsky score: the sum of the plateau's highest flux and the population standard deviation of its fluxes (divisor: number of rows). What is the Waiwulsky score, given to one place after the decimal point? 40.1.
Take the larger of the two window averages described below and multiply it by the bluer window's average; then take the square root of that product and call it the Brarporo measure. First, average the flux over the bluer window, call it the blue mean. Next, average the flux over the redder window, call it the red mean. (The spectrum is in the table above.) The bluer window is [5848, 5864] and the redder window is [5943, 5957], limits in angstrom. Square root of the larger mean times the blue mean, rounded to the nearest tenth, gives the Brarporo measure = 32.5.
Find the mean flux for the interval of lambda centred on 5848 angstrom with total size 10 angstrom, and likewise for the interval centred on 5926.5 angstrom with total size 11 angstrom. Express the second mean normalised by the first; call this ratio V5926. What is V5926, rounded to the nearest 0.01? 1.05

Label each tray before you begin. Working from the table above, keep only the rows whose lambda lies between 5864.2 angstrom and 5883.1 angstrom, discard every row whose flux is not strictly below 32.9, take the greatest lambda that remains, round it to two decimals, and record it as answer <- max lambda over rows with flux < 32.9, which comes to 5881.74 angstrom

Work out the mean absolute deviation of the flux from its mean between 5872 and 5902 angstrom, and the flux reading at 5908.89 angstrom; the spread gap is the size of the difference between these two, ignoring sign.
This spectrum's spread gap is 29.6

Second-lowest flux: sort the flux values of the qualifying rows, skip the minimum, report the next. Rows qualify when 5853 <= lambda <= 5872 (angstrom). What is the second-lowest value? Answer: 29.4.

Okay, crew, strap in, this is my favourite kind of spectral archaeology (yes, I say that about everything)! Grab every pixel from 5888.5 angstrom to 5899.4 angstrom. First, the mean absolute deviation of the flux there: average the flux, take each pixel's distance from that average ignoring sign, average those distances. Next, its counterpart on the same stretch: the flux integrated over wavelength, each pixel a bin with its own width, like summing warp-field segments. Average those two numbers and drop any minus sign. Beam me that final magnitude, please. 140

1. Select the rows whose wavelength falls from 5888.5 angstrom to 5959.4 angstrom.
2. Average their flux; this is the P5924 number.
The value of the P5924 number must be 31.2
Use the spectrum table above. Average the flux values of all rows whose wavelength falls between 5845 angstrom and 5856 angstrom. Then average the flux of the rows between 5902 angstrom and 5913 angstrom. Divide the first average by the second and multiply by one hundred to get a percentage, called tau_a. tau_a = 100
